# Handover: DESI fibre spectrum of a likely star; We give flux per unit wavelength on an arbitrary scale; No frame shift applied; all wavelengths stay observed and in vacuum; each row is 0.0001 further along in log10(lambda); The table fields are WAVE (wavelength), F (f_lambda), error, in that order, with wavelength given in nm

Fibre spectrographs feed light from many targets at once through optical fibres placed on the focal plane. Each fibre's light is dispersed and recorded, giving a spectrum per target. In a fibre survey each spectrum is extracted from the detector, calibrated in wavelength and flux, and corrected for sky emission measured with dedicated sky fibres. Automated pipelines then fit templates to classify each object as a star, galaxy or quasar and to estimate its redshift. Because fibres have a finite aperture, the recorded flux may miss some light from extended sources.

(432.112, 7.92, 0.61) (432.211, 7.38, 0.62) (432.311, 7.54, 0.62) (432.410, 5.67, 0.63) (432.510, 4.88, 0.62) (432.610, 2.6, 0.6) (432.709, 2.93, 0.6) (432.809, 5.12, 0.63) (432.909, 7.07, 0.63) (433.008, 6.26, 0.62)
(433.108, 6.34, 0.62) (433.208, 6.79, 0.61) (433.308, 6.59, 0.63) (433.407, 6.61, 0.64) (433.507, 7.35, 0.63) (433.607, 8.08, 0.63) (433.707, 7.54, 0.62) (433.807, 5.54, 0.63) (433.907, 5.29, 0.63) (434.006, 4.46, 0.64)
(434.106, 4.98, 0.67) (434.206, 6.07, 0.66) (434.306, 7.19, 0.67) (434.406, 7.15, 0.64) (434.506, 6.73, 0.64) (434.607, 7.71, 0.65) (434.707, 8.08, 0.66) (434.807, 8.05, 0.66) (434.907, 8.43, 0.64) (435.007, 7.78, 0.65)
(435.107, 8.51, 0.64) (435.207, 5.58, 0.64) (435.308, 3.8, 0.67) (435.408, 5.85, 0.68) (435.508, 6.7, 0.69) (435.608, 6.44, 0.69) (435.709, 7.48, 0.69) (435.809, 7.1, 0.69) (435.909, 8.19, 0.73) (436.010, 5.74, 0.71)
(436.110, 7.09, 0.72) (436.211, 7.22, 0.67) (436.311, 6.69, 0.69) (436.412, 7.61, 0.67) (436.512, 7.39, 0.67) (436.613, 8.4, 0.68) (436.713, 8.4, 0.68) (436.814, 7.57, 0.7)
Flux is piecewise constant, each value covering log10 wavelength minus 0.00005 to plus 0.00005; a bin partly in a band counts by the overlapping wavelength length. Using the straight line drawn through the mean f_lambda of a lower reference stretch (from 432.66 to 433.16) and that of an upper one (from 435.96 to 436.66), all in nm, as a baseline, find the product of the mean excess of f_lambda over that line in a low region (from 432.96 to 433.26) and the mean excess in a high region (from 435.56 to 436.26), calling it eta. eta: 0.1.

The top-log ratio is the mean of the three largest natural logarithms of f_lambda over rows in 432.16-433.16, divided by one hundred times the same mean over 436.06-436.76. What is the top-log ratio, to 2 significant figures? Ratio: 0.0095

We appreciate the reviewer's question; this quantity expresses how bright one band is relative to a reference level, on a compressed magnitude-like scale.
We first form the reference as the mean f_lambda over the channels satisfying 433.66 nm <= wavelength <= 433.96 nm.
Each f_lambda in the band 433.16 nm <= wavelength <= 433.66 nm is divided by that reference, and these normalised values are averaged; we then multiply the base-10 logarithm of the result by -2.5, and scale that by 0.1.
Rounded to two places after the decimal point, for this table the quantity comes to -0.02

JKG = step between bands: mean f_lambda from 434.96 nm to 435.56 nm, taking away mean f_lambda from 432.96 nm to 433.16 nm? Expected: 0.1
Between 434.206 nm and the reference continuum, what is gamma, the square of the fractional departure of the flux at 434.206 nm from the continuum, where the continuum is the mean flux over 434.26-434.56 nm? 0.018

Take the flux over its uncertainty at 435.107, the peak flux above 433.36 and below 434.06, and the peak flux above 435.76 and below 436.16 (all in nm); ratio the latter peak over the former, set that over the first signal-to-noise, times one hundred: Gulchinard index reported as 7.6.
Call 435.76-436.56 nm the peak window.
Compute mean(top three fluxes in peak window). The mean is 7.7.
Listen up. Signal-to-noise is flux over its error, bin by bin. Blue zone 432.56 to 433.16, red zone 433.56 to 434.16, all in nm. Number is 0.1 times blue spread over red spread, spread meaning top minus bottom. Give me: 0.12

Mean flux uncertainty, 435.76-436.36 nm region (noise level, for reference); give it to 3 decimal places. 0.702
